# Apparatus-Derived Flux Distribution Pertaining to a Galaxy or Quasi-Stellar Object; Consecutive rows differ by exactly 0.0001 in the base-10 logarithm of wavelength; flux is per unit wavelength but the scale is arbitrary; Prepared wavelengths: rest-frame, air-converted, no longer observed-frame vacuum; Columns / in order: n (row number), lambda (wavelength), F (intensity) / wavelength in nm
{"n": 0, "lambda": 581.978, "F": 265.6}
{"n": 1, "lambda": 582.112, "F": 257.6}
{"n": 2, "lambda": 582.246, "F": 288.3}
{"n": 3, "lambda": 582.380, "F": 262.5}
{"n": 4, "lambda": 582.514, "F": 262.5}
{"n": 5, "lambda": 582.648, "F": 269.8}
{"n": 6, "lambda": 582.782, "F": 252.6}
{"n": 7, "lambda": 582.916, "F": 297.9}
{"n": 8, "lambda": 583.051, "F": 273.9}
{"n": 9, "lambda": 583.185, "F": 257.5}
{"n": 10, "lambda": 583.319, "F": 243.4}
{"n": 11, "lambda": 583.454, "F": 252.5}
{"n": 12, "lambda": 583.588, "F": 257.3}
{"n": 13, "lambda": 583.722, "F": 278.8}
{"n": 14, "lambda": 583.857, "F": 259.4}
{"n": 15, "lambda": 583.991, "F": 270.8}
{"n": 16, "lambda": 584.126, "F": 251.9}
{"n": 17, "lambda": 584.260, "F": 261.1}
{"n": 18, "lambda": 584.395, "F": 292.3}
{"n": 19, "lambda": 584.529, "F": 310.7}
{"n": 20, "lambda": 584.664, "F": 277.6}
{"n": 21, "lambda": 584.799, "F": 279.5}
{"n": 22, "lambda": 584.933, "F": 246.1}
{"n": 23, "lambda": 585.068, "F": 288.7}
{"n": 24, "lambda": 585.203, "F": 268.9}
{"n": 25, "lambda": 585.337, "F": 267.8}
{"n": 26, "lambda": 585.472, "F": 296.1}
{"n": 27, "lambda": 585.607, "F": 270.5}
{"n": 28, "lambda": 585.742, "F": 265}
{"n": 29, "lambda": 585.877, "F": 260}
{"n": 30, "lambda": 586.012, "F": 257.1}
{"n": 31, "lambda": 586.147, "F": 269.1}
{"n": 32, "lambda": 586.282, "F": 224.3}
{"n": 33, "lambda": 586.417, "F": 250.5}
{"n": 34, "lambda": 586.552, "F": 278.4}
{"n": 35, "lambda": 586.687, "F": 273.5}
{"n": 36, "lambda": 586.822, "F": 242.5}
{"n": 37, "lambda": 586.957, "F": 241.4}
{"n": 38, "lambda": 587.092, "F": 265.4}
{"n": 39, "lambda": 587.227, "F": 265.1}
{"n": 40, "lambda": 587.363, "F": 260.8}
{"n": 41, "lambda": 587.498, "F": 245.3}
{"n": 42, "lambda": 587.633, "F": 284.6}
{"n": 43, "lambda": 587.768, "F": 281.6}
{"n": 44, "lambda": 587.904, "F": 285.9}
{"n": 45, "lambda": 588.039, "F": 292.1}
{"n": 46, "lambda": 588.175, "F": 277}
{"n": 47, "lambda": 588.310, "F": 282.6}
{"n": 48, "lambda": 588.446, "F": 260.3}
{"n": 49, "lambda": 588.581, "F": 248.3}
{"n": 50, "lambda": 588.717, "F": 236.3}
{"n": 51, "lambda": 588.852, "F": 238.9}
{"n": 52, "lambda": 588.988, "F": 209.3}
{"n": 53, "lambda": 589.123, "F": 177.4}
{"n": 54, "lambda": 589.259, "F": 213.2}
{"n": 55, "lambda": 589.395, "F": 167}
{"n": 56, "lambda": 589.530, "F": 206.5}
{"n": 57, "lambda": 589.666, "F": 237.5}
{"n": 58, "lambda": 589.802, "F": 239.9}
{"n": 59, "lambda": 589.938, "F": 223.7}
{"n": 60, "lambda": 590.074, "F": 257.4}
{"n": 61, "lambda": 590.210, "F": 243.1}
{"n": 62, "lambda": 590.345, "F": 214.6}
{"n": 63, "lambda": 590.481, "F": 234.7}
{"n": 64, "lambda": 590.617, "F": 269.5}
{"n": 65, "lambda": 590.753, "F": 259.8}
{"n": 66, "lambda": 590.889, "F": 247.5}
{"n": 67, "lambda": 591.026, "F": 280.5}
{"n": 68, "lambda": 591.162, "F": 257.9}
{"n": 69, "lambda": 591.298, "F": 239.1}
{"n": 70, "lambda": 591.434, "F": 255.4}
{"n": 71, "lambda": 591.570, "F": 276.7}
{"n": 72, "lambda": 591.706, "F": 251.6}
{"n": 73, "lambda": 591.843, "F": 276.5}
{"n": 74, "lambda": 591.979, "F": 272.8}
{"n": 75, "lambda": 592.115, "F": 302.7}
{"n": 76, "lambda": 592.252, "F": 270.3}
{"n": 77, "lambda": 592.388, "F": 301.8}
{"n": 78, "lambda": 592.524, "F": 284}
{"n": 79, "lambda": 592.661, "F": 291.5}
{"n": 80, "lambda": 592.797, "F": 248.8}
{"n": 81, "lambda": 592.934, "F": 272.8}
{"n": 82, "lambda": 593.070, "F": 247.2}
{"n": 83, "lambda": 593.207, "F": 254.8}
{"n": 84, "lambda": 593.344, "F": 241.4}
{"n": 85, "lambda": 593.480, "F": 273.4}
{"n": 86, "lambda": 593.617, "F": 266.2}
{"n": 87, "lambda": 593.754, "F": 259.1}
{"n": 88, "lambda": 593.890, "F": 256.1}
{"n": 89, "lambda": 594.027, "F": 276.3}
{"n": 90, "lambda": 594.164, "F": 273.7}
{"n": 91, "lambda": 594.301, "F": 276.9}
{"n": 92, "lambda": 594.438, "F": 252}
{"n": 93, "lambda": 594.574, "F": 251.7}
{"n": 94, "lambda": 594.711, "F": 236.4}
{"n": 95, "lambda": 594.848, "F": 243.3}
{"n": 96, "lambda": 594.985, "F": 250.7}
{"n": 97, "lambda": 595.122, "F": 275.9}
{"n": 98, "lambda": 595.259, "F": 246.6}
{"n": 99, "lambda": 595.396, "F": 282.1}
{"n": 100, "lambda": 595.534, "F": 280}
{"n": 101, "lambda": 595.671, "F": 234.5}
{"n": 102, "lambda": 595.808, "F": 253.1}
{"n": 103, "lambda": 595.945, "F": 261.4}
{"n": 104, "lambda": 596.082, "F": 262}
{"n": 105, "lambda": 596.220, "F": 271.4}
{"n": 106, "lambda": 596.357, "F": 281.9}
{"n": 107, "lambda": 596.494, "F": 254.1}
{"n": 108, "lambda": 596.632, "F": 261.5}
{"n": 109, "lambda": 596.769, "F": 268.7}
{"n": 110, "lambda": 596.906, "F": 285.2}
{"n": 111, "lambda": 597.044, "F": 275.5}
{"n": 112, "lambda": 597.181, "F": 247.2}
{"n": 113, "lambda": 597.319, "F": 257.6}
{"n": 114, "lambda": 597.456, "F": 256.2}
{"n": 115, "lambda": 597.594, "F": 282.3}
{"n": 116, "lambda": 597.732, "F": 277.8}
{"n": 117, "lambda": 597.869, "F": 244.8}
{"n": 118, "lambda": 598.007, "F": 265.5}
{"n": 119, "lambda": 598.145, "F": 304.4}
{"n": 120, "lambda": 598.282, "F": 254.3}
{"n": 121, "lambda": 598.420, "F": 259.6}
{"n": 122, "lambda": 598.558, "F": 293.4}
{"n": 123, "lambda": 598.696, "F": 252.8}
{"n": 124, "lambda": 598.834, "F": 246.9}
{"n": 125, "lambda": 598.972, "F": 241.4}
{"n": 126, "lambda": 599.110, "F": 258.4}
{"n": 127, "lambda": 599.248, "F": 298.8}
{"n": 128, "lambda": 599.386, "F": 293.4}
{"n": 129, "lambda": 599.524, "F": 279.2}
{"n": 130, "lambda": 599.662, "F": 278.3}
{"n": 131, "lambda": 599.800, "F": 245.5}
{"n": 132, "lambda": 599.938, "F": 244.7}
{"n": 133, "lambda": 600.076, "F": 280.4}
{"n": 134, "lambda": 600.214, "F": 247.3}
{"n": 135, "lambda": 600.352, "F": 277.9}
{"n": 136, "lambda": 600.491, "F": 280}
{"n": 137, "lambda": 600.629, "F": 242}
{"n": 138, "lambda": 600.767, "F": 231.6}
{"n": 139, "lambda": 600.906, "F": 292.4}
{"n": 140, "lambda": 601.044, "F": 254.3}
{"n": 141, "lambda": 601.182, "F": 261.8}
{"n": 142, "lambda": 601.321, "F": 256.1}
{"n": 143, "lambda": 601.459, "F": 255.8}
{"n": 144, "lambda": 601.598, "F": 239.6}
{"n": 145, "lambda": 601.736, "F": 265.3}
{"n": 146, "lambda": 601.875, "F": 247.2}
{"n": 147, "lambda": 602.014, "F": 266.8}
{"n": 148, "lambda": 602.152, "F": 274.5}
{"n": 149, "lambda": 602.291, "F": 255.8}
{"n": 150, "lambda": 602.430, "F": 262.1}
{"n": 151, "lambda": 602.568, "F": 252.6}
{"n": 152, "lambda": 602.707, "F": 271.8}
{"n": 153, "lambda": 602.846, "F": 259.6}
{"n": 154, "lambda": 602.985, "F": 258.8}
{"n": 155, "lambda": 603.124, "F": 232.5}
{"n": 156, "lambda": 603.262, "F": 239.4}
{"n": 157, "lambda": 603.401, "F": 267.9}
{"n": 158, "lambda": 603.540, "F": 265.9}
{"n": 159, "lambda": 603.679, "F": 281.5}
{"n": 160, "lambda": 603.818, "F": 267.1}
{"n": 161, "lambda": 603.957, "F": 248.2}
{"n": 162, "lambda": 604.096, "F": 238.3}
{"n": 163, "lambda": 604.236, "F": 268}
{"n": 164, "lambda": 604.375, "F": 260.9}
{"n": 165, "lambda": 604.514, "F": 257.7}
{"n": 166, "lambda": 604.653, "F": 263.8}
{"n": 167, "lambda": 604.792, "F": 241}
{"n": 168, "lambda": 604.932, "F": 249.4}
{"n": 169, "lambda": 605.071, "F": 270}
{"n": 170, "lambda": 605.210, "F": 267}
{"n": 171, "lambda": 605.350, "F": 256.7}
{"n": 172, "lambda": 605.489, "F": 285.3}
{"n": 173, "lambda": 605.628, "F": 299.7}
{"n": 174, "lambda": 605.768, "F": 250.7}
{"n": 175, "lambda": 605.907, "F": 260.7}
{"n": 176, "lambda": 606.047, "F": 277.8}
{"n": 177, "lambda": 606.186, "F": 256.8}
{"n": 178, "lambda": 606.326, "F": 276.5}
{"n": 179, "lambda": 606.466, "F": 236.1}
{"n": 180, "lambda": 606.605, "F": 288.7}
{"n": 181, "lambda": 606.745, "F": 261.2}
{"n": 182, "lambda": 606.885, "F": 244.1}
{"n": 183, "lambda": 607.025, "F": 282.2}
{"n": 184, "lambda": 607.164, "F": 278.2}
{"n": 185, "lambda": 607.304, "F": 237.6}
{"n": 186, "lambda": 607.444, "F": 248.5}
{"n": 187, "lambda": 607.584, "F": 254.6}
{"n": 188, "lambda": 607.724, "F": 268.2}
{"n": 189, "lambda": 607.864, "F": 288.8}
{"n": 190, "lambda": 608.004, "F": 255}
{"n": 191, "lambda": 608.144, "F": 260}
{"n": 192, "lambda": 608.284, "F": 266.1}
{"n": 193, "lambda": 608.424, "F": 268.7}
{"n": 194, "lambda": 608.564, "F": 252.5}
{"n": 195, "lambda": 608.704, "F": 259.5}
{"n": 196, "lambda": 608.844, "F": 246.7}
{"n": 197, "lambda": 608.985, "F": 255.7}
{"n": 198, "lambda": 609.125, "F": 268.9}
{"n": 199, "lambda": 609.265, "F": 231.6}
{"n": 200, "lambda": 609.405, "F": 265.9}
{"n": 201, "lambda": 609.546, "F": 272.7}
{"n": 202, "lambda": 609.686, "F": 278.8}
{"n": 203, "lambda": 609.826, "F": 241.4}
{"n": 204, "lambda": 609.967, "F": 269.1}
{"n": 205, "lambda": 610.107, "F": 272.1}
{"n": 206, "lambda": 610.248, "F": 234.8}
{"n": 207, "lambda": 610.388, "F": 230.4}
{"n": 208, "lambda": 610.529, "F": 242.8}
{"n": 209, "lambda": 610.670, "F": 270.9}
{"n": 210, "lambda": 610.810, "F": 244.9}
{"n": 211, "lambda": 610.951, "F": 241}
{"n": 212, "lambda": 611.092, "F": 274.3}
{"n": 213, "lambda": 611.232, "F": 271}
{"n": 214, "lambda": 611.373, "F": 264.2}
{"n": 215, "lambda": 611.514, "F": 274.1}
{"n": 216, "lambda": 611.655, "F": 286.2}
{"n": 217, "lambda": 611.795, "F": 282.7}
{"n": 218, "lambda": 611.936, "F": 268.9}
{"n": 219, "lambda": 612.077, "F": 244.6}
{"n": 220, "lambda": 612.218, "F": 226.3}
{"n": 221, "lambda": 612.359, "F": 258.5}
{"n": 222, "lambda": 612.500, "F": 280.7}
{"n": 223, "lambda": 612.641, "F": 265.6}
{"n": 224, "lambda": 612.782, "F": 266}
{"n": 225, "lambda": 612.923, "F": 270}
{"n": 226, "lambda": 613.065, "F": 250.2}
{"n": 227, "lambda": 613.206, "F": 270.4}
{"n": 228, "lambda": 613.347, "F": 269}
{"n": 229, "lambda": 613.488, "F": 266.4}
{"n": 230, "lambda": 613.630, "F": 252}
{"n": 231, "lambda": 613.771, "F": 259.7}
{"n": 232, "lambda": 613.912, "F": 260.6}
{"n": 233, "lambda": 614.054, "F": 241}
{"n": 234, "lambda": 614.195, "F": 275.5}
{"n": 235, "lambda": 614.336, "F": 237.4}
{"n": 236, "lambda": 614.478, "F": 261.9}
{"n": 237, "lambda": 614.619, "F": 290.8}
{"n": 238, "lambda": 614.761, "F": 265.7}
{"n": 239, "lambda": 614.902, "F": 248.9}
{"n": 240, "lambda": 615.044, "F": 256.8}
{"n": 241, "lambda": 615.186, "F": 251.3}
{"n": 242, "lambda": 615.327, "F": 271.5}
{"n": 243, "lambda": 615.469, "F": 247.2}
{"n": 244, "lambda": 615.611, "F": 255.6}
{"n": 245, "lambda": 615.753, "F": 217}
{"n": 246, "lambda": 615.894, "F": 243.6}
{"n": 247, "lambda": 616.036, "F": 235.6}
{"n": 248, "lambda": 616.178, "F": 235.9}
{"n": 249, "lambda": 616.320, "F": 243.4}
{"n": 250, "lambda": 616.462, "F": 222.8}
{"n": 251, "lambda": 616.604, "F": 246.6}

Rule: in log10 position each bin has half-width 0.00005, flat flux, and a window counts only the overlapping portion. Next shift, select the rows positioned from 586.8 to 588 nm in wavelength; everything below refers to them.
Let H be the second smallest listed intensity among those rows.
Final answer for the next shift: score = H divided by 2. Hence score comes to 121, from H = 242.5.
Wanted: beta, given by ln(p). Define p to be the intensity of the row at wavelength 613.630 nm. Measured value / 5.53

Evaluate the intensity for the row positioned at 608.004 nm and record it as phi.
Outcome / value 255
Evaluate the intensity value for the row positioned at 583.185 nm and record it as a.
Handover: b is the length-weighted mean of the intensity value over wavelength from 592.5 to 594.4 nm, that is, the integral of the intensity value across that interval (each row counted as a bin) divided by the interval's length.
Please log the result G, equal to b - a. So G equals 7.6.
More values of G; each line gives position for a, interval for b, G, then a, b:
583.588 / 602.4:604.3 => 0.7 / 257.3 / 258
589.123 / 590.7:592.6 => 92.4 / 177.4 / 270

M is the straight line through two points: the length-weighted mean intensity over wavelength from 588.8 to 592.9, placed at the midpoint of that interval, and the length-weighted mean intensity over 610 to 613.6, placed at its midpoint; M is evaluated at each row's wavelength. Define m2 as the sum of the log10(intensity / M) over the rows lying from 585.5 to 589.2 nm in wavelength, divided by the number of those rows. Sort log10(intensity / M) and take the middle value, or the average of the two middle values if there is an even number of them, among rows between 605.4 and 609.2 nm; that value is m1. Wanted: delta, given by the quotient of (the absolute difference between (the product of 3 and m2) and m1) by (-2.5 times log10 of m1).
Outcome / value 0.008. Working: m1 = 0.005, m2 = 0.016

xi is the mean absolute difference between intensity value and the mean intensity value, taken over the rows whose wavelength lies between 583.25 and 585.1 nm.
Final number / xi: 16.2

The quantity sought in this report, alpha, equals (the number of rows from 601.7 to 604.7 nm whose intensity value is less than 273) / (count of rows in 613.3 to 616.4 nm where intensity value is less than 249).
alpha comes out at 2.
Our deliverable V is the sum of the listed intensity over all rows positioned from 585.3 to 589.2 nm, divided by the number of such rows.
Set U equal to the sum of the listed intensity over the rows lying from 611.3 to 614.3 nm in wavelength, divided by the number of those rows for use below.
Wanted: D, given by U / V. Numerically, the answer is 1.018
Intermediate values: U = 263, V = 259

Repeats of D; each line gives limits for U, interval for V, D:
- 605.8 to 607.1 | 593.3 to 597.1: 1.009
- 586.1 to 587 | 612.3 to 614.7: 0.966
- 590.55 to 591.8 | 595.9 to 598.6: 0.968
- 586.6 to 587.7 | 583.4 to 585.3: 0.958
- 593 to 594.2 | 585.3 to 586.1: 0.968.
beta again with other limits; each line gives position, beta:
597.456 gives 5.55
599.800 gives 5.50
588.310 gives 5.64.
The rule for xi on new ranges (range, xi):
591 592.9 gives 15.7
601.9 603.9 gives 9.8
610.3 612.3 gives 17.5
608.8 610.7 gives 15.4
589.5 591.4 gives 15.8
